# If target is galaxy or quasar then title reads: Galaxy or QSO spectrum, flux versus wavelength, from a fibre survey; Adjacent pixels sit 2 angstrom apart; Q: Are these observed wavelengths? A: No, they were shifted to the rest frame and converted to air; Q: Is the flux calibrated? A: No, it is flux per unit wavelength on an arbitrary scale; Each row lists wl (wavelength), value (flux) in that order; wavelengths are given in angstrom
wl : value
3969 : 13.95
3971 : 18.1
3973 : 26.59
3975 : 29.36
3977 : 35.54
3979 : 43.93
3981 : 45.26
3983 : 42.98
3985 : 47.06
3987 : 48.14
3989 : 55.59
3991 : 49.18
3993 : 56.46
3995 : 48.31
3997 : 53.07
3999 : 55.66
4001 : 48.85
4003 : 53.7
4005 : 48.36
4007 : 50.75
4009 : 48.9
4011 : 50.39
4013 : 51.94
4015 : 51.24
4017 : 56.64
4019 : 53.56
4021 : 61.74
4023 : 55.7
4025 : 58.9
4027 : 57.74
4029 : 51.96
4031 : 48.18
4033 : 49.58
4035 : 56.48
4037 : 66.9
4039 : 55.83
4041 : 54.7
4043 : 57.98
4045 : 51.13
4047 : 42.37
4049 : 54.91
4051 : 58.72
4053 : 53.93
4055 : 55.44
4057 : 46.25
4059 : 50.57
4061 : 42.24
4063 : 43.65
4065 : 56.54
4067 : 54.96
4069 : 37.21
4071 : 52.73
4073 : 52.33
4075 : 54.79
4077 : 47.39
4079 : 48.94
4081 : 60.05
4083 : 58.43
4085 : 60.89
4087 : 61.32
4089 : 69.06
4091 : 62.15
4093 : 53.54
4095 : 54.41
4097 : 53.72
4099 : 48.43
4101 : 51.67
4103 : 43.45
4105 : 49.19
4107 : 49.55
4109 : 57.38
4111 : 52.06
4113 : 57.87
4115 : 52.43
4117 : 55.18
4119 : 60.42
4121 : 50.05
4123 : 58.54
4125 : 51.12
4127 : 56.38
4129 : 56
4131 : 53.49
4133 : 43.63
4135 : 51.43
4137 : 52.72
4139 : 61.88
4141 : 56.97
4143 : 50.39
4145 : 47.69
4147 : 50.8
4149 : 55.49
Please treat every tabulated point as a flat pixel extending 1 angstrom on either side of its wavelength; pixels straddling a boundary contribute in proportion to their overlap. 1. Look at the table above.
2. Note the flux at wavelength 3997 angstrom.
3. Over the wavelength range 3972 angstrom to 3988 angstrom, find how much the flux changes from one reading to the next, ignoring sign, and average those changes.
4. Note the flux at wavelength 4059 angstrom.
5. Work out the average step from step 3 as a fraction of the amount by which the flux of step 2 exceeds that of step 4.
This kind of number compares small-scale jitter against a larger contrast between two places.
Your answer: 1.5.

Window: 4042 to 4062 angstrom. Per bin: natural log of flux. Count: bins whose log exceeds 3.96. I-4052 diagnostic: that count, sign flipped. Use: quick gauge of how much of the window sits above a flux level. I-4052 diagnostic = -5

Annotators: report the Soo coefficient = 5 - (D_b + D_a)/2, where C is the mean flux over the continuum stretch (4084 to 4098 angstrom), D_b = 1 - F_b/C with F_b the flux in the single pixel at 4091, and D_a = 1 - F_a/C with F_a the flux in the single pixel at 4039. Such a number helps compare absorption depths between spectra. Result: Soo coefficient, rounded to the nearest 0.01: 4.99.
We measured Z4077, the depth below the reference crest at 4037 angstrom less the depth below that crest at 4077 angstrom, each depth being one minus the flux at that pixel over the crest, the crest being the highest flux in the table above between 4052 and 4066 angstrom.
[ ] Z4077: -0.35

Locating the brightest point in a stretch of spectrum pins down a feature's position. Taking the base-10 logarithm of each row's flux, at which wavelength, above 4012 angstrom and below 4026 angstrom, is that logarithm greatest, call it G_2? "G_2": 4021 angstrom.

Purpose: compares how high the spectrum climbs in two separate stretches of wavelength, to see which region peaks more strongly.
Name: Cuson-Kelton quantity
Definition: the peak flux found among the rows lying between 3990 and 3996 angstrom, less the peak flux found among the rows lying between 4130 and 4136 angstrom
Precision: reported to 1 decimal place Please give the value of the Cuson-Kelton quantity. 3.0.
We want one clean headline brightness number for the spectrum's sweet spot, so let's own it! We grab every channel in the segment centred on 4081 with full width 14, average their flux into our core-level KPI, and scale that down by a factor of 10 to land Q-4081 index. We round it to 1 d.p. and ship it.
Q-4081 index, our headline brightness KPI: 5.6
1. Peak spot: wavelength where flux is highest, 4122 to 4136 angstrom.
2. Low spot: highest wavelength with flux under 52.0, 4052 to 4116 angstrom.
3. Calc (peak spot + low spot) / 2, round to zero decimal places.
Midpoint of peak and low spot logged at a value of 4115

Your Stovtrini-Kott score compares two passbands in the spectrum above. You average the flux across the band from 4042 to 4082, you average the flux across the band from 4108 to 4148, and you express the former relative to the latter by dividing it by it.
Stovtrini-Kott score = 0.95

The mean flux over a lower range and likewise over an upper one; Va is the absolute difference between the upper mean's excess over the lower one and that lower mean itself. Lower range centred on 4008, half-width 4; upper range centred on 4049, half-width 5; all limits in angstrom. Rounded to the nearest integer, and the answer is 47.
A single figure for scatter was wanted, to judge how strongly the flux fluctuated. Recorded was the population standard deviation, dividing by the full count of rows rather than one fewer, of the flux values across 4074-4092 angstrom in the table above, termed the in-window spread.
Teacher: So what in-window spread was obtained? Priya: 6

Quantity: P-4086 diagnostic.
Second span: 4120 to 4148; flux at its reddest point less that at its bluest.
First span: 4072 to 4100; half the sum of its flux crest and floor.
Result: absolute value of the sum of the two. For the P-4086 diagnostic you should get 59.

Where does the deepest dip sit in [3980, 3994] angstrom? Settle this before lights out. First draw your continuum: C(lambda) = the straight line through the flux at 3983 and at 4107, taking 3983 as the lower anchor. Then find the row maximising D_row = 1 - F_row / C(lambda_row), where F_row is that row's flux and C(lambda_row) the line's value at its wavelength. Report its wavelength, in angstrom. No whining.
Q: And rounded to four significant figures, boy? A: 3983 angstrom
